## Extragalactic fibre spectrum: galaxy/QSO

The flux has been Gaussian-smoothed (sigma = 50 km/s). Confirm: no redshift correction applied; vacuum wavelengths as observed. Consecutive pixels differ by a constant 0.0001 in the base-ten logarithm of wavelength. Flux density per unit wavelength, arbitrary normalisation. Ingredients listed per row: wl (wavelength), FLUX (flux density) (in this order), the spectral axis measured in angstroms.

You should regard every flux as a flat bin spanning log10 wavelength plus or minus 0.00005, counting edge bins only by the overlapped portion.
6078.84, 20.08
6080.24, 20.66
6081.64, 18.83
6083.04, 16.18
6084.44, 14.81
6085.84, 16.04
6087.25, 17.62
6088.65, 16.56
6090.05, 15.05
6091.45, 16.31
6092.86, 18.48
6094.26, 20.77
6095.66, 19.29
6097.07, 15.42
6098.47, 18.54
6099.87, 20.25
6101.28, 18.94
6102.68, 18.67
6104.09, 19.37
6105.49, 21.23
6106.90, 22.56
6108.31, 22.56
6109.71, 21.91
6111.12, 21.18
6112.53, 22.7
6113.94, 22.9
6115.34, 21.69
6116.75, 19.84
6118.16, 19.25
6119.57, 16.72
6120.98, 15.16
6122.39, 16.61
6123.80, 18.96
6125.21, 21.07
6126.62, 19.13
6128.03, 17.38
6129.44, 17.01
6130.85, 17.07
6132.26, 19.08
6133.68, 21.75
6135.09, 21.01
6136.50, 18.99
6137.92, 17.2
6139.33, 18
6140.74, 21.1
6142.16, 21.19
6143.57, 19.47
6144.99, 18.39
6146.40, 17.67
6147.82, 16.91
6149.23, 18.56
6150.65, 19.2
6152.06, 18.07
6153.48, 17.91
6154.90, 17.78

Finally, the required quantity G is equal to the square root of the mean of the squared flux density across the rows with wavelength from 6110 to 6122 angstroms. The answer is 20.1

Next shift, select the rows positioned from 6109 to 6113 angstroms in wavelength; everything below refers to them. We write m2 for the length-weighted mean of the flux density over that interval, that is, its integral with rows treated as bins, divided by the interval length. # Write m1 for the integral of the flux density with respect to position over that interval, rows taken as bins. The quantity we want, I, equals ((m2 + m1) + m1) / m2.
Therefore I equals 9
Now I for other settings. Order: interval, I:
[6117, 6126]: 19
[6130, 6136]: 13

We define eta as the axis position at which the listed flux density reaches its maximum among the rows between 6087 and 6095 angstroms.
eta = 6094.26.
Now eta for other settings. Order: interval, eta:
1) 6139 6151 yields 6142.16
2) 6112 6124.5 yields 6113.94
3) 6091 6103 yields 6094.26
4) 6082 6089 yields 6087.25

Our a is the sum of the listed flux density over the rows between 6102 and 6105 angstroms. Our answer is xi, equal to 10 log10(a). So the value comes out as 15.8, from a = 38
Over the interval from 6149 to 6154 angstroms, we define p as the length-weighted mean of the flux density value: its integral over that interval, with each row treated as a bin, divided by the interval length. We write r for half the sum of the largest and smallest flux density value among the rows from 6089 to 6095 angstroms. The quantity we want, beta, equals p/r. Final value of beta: 1.03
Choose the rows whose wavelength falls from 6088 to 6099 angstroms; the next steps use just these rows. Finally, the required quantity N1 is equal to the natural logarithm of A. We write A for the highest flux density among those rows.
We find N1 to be 3.03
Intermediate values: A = 20.77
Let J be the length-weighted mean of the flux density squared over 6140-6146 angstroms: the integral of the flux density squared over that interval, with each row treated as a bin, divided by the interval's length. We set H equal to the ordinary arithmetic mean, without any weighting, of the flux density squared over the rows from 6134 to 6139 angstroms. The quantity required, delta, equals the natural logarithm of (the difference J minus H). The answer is 3.5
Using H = 366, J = 398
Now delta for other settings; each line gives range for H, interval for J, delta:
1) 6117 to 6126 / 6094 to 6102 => 3.4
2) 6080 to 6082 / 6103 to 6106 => 2.5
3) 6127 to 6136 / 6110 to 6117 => 4.8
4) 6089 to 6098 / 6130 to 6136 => 4.3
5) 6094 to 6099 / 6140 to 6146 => 3.9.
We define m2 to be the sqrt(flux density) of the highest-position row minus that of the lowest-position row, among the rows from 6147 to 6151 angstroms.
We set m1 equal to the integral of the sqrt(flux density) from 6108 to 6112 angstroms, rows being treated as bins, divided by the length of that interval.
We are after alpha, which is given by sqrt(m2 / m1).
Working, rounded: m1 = 4.7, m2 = 0.27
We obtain 0.24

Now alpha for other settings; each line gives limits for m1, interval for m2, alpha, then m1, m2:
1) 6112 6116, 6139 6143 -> 0.28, 4.7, 0.36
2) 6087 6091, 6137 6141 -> 0.33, 4.0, 0.45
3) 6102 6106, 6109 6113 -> 0.14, 4.4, 0.08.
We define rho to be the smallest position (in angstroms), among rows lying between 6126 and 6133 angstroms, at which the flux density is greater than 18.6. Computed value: 6126.62 angstroms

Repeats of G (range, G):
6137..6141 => 18.8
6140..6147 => 19.6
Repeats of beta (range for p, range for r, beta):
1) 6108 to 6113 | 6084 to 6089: 1.36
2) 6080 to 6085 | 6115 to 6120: 0.91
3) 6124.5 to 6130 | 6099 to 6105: 0.96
